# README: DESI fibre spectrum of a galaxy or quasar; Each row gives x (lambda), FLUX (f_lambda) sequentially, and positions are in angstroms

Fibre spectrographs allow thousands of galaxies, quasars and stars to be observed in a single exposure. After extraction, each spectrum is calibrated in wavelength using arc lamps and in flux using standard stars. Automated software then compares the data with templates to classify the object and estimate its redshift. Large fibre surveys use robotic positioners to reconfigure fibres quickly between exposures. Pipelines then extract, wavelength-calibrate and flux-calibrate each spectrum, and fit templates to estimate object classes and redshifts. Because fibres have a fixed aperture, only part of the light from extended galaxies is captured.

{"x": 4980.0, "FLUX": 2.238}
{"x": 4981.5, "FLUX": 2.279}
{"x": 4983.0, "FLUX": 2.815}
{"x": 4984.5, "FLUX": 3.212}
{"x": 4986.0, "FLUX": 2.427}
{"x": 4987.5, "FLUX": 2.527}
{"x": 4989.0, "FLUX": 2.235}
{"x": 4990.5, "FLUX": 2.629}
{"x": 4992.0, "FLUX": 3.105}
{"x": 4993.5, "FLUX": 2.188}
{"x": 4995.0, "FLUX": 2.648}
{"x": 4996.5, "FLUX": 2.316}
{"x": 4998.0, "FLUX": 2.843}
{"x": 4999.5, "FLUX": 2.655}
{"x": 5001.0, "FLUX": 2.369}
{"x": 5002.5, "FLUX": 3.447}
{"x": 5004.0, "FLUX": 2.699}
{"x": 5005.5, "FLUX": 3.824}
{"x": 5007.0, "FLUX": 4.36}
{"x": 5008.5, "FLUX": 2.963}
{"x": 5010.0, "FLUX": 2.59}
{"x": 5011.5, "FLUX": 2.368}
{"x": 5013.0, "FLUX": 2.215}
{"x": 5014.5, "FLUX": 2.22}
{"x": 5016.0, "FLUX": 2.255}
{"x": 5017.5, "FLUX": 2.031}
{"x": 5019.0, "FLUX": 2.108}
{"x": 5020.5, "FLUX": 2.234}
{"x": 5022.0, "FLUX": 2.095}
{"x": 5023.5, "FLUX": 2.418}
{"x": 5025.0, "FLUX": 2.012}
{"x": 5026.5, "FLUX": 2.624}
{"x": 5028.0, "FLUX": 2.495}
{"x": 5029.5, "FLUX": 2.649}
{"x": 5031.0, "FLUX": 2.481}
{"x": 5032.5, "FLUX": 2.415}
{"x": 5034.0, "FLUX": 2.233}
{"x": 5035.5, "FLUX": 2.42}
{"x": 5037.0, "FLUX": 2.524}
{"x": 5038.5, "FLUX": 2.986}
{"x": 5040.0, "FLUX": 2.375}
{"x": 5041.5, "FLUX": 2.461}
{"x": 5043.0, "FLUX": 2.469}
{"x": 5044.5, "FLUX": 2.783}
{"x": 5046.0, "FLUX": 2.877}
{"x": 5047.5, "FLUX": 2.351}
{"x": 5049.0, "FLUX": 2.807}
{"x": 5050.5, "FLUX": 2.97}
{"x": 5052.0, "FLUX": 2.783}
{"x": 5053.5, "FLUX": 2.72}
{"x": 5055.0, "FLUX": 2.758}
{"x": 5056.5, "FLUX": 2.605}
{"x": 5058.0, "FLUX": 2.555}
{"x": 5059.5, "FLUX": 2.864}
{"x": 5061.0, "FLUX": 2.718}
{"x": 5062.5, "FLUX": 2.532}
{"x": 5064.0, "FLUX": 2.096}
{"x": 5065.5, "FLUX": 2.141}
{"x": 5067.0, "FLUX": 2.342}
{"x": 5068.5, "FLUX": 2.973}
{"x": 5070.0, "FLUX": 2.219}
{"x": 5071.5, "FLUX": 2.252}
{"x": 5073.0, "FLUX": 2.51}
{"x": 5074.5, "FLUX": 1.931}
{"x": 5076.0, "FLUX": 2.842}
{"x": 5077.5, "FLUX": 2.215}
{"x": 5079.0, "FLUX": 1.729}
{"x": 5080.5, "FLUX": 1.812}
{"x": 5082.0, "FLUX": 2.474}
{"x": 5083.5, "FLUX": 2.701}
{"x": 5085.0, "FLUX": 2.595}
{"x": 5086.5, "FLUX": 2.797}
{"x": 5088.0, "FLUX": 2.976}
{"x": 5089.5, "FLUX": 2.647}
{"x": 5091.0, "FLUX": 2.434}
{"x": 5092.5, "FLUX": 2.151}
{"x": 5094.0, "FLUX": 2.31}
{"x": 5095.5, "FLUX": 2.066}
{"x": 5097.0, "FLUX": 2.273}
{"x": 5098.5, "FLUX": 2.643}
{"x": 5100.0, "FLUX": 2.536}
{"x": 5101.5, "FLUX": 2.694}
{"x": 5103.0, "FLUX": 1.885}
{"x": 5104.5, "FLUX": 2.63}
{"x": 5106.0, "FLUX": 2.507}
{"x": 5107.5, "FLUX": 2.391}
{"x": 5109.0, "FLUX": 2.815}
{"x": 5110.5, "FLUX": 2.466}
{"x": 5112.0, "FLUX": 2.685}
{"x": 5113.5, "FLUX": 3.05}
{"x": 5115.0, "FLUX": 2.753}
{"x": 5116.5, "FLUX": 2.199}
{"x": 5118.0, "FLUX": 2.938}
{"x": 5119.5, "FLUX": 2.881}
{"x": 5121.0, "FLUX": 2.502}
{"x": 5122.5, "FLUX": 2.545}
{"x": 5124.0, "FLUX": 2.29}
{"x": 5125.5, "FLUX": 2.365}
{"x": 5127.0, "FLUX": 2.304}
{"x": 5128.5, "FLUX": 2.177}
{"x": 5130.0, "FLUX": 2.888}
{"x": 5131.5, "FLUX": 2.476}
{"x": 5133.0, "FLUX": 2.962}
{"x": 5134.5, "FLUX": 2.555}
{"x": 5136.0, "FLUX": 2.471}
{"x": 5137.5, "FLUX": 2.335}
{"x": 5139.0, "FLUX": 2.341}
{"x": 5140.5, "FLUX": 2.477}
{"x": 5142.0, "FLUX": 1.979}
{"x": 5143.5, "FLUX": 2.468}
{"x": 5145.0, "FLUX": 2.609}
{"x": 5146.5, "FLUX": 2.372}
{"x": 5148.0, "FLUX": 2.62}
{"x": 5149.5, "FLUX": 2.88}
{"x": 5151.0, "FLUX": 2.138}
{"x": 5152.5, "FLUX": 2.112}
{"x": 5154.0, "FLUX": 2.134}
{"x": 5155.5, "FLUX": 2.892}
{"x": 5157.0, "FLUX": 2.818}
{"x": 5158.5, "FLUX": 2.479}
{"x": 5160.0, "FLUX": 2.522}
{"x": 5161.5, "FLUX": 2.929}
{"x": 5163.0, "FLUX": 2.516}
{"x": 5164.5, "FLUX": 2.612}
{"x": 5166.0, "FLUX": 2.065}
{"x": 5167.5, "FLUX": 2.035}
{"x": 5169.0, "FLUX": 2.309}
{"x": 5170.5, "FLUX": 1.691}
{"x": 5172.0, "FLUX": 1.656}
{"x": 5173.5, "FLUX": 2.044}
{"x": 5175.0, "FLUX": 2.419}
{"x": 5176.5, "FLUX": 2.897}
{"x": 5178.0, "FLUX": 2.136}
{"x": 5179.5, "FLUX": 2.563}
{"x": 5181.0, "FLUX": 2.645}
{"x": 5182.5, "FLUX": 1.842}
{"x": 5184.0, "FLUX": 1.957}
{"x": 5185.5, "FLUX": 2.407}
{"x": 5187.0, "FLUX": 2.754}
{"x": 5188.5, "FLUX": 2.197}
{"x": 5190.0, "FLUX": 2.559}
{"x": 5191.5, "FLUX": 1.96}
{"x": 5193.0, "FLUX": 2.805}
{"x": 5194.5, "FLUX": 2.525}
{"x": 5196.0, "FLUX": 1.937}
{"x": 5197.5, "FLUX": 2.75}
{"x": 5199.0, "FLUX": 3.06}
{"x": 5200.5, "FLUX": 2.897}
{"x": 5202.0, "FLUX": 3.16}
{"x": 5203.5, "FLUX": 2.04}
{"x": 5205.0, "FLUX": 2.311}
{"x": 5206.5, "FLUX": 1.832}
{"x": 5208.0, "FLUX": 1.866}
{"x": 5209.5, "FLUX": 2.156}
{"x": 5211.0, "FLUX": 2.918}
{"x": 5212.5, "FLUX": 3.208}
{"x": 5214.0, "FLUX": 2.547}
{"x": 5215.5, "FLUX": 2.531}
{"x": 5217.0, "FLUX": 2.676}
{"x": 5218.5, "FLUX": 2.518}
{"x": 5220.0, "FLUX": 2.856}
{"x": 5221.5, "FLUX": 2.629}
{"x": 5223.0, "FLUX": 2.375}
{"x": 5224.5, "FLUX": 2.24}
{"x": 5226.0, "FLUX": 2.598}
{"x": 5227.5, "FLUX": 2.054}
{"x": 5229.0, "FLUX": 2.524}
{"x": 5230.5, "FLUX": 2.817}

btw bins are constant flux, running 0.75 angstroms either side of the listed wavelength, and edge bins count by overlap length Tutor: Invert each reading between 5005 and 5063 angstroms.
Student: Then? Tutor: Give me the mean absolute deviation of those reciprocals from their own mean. 0.042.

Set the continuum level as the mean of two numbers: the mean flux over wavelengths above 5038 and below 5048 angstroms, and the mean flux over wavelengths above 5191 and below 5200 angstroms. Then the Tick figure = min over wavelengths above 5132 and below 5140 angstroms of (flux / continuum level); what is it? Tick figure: 0.91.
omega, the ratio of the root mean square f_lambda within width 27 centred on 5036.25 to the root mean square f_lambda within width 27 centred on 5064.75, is 1.00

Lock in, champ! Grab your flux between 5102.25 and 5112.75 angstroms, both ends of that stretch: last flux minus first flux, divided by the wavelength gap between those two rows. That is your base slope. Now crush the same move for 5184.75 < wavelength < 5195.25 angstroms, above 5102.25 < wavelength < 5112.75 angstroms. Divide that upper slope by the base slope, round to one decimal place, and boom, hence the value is 0.1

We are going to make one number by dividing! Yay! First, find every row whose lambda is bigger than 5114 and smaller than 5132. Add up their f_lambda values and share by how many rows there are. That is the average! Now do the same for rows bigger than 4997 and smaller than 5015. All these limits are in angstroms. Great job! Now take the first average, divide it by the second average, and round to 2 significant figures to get 0.88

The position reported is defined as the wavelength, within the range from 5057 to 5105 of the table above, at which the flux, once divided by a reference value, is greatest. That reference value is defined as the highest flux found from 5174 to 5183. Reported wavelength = 5088.0 angstroms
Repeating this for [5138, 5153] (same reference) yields 5149.5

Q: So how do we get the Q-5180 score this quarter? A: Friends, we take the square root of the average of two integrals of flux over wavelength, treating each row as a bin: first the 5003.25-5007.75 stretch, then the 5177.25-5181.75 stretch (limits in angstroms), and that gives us 3.70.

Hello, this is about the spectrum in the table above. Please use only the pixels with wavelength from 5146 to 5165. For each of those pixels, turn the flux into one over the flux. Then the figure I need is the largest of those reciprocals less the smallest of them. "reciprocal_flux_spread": 0.13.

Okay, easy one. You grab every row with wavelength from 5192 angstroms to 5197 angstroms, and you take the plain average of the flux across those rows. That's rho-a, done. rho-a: 2.42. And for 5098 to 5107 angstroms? 2.48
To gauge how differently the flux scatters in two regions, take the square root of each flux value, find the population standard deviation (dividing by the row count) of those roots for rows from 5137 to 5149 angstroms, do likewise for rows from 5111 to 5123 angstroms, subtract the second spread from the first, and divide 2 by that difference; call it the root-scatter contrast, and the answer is -119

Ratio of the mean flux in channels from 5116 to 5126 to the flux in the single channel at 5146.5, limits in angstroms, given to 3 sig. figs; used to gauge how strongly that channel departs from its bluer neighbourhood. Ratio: 1.07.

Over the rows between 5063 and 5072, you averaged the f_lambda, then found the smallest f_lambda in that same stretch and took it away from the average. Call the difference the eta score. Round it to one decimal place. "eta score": 0.2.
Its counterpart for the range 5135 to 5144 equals 0.4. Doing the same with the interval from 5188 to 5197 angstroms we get 0.4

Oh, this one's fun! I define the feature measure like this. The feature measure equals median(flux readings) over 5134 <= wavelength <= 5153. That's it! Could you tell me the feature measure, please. 2.47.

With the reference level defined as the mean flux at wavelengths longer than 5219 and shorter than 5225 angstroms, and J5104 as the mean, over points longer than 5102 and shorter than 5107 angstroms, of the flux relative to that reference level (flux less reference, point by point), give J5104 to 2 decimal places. -0.18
